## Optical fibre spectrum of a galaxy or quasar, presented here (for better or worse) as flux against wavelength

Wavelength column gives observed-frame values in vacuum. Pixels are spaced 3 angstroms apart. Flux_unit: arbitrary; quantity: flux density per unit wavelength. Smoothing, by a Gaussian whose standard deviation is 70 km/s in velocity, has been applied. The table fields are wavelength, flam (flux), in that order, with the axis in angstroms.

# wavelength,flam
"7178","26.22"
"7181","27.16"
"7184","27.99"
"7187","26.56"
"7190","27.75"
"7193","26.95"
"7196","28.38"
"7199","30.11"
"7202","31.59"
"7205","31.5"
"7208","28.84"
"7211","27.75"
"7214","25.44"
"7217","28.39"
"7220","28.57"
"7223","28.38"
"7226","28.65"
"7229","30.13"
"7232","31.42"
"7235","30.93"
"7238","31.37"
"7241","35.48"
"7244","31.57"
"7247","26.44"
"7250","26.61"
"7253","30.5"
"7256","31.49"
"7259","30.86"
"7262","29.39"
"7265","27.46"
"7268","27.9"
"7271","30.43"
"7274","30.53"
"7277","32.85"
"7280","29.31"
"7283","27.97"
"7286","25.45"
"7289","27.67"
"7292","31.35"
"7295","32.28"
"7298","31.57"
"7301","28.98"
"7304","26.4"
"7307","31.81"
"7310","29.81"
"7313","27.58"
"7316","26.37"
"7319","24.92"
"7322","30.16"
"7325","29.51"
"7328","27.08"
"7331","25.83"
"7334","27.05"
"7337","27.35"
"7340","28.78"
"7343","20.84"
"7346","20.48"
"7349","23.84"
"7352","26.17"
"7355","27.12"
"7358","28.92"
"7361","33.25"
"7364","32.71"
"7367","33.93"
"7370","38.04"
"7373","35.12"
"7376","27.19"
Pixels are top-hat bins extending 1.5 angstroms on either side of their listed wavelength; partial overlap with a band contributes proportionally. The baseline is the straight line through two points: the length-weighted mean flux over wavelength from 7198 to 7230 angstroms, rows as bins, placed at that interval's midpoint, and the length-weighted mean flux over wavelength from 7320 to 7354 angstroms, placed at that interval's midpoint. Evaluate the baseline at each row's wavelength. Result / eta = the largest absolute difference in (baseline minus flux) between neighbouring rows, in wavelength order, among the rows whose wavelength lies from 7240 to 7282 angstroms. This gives 5.1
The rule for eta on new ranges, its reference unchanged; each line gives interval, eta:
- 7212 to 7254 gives 5.1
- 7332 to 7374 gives 7.9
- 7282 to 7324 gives 5.5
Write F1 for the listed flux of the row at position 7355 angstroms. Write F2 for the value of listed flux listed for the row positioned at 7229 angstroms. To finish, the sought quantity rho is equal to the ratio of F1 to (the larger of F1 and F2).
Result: 0.90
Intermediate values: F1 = 27.12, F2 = 30.13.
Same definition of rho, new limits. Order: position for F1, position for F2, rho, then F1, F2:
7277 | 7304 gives 1.00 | 32.85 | 26.4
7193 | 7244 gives 0.85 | 26.95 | 31.57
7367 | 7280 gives 1.00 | 33.93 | 29.31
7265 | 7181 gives 1.00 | 27.46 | 27.16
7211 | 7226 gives 0.97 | 27.75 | 28.65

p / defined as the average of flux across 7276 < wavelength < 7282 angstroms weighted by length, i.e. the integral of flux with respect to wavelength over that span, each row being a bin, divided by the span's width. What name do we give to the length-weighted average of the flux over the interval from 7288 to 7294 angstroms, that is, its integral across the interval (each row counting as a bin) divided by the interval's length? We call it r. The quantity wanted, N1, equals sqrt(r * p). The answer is 30.3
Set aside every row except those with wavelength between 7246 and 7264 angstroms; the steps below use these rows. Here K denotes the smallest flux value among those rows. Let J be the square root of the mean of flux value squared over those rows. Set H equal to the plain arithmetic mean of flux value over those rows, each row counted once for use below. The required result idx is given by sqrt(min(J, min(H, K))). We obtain 5.14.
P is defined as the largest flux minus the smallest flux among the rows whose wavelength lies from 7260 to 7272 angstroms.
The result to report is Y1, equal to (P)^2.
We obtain 9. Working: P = 3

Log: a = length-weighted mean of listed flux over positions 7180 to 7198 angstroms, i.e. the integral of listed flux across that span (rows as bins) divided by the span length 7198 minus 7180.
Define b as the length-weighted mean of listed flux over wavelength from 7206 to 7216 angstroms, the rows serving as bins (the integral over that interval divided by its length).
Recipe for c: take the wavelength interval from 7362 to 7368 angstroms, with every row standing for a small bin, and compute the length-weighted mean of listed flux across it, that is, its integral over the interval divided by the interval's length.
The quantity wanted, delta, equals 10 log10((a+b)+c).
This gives 19.5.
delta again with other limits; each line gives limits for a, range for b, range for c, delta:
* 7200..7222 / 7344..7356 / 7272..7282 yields 19.2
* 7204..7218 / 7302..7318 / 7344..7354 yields 19.0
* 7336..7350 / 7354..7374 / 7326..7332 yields 19.2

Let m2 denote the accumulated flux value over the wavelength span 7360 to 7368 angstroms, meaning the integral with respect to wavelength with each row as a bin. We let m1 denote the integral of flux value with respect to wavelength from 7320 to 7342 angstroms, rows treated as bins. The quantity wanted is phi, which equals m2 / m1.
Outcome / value 0.4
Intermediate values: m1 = 610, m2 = 266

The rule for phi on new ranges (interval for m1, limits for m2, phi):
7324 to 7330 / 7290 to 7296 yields 1.1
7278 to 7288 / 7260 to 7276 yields 1.7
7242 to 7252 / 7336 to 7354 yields 1.5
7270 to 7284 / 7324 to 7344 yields 1.3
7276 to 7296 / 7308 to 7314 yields 0.3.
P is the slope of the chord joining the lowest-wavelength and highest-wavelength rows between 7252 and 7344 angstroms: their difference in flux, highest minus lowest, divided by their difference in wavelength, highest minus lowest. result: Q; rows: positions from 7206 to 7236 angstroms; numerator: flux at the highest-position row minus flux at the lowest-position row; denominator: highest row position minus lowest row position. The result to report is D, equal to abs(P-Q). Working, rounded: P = -0.11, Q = 0.08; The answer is 0.18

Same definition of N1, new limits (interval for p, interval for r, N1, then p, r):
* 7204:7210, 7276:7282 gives 30.3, 29.9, 30.7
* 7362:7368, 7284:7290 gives 29.7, 33.3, 26.6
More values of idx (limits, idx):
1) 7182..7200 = 5.15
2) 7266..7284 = 5.28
